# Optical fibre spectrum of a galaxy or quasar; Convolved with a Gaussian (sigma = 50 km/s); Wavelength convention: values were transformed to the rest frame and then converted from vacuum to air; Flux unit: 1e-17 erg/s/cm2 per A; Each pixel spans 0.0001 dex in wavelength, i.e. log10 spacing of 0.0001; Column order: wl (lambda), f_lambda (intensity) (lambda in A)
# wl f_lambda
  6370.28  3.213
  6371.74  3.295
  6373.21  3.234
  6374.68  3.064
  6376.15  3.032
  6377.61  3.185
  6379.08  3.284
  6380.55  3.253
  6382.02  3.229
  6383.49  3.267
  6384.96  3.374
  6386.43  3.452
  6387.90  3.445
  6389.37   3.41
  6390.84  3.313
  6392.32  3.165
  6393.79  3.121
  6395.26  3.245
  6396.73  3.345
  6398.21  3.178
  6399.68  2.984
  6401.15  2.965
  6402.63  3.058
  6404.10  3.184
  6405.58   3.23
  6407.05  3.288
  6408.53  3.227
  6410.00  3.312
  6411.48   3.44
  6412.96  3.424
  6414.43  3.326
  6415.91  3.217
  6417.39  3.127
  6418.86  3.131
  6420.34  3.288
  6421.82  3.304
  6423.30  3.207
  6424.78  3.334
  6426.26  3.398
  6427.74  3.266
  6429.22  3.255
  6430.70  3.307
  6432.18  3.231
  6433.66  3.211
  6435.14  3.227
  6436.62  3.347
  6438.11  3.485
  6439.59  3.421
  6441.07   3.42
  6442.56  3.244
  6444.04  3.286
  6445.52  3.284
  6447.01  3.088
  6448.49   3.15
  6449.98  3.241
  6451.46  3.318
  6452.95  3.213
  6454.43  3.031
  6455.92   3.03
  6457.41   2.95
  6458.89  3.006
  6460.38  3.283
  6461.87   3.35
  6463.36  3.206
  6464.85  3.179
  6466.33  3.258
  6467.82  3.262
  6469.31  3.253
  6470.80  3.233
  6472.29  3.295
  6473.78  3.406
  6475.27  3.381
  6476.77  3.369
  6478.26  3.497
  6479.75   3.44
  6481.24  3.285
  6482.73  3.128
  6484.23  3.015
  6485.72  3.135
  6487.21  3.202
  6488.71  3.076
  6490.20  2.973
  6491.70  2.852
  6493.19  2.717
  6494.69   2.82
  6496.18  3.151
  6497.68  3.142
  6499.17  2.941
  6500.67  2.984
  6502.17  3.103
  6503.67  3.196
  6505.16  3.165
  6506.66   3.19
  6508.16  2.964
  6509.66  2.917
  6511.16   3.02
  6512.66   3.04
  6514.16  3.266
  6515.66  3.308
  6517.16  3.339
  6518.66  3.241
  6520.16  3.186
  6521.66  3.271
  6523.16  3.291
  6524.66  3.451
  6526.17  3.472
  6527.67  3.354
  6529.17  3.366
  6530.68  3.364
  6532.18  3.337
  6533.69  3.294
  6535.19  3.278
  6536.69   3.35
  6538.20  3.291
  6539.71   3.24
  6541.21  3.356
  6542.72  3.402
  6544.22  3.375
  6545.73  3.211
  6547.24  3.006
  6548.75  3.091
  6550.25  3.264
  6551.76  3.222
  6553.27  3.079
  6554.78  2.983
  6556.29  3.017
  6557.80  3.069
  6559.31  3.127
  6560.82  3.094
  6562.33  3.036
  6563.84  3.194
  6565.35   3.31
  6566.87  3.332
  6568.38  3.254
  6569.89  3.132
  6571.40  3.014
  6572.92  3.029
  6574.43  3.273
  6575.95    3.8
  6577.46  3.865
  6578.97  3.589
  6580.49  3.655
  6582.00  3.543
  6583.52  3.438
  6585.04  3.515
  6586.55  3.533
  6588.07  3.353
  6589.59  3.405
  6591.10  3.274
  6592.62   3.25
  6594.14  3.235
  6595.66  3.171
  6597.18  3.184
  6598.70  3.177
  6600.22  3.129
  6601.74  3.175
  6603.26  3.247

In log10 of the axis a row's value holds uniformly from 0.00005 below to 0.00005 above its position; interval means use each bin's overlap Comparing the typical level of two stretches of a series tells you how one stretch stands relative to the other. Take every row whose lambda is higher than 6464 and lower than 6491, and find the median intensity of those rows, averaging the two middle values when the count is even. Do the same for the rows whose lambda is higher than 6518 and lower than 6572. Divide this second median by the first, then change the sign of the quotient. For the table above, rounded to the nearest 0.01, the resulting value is -1.00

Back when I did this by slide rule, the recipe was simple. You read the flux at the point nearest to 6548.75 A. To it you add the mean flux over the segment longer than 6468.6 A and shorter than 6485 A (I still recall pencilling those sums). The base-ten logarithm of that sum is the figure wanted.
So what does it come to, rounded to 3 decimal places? 0.806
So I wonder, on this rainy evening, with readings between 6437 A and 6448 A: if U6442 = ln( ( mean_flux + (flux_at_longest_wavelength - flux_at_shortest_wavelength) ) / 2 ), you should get 0.38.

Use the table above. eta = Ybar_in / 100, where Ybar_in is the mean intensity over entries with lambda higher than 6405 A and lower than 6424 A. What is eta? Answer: 0.0327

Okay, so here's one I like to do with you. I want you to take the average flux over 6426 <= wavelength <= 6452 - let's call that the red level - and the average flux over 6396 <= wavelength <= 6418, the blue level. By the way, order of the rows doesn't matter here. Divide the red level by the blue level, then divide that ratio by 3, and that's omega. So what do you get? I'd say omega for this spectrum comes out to 0.340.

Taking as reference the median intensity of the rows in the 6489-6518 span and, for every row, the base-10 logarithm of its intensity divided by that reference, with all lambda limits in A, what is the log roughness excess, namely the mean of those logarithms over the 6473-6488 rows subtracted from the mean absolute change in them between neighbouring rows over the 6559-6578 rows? -0.016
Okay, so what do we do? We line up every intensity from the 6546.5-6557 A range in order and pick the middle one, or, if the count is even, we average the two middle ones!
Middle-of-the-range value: 3.08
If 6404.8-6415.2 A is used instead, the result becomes 3.31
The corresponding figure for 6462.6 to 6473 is 3.25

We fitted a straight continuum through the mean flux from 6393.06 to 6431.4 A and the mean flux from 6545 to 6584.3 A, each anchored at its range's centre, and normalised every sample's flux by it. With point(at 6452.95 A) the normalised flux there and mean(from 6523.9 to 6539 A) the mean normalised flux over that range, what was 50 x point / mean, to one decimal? 48.0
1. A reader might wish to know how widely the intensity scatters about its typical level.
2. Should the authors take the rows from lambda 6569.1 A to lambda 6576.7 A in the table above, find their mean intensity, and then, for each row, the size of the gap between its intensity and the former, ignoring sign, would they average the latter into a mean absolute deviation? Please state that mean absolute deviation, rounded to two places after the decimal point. 0.23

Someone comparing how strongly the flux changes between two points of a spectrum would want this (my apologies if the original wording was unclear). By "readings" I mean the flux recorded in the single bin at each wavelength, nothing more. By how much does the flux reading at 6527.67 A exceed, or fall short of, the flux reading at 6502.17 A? 0.25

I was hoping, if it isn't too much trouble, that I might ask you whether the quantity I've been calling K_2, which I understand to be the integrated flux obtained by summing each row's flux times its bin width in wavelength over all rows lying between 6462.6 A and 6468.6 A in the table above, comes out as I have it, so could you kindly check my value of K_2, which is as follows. 19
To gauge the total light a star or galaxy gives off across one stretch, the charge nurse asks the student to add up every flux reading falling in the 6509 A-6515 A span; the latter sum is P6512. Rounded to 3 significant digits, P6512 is 12.2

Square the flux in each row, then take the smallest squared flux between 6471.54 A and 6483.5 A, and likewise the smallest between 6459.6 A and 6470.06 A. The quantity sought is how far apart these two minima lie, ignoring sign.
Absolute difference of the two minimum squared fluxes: 0.3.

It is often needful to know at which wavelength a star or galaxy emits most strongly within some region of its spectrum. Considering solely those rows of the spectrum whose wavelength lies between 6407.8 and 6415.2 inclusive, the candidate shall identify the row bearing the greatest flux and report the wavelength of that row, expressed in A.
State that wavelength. 6411.48 A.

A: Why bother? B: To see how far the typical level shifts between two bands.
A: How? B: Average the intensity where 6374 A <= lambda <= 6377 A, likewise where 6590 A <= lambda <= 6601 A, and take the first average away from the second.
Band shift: 0.15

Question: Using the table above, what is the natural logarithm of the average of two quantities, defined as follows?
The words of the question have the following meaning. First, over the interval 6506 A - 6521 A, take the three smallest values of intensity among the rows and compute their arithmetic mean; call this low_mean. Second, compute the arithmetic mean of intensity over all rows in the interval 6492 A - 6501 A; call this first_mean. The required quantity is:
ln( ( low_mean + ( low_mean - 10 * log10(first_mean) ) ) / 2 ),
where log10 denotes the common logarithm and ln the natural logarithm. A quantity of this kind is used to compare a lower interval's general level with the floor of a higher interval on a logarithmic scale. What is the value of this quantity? -0.49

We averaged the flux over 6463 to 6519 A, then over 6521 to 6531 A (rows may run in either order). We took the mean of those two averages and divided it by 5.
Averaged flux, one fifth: 0.652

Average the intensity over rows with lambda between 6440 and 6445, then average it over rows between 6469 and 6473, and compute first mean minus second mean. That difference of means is 0.06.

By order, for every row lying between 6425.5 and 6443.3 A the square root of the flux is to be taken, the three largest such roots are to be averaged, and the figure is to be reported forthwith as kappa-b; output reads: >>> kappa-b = 1.86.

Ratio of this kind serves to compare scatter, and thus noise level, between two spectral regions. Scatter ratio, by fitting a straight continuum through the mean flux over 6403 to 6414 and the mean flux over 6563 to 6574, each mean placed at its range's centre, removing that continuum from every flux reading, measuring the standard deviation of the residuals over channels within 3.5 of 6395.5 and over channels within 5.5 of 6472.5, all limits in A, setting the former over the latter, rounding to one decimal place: 1.2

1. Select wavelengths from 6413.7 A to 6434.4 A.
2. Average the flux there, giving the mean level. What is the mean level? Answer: 3.257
